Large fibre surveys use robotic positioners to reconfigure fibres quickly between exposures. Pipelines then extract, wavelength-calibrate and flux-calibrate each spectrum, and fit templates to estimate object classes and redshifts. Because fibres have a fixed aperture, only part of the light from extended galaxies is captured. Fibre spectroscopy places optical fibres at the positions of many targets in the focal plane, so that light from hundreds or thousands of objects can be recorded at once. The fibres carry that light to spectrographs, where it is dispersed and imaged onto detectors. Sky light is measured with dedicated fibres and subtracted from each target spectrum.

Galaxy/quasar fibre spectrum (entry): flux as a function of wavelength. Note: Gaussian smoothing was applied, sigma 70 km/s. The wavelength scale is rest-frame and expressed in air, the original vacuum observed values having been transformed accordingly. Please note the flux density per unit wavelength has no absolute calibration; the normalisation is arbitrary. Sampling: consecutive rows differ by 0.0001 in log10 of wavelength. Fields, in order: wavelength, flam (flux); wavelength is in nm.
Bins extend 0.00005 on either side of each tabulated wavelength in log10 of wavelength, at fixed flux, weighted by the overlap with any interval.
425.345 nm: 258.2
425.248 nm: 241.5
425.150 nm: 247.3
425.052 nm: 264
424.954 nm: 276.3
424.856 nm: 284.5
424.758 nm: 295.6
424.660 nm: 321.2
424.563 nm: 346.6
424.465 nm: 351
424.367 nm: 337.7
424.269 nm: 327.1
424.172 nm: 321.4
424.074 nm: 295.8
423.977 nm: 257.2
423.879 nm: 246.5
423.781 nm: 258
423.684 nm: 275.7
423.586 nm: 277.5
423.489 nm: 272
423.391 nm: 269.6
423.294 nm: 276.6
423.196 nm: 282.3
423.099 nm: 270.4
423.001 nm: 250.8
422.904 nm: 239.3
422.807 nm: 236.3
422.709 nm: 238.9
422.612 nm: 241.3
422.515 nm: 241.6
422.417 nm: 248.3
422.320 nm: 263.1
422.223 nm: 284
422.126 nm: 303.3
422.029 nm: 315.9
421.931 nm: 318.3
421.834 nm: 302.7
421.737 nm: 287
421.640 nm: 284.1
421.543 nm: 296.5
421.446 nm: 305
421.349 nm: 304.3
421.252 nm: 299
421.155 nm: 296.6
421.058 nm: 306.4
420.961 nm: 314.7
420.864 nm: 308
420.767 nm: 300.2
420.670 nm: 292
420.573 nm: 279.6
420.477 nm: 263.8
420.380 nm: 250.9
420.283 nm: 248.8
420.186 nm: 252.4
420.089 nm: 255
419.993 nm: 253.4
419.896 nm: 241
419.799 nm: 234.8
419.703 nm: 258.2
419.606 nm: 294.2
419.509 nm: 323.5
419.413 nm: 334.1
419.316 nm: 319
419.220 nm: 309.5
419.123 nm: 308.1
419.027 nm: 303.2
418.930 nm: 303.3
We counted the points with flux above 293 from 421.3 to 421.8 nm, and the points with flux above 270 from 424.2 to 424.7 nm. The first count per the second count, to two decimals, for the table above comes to 0.60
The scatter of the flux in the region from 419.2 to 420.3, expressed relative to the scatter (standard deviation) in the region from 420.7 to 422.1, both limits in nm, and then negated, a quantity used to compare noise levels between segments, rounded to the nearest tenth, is -3.6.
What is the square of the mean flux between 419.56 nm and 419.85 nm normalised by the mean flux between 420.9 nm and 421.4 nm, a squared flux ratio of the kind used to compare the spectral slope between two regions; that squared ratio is 0.74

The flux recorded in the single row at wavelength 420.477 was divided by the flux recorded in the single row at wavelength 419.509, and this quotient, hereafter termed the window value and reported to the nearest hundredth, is 0.82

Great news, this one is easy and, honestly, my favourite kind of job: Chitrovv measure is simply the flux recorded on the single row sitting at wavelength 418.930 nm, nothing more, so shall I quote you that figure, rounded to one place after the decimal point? 303.3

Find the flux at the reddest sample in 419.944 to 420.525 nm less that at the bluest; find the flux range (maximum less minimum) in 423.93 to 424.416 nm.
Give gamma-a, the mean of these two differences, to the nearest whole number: 45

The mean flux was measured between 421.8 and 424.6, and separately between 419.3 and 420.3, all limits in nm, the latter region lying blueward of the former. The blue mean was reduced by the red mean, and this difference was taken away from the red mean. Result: 288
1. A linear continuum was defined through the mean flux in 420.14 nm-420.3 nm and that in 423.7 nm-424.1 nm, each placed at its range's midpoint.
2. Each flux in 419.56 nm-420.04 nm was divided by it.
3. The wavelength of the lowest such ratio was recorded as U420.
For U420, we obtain 419.799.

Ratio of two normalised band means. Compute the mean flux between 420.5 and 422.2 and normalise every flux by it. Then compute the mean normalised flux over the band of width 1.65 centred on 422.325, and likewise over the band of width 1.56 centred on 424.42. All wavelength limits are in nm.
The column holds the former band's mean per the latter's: 0.92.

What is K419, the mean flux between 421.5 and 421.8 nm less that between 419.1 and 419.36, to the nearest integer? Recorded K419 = -23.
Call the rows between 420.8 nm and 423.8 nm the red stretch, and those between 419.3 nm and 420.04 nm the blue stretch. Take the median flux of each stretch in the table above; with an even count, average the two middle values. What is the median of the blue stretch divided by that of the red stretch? 0.98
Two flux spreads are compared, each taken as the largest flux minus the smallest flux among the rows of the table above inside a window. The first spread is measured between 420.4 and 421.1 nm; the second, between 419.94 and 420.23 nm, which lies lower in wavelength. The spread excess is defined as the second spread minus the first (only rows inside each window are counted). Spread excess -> -48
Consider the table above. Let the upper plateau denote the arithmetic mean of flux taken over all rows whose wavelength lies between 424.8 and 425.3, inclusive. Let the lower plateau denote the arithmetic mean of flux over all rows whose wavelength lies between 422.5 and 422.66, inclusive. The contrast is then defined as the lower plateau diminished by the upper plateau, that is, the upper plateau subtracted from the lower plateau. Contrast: -21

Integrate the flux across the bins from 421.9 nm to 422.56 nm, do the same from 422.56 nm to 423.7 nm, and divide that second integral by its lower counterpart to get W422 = 1.6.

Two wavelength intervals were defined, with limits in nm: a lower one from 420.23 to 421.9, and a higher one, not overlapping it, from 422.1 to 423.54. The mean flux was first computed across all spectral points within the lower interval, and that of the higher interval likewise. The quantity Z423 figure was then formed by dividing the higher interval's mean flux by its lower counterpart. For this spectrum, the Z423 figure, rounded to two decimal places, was 0.90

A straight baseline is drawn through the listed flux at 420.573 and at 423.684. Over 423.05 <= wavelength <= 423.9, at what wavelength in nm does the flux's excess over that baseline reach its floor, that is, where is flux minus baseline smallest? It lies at 423.879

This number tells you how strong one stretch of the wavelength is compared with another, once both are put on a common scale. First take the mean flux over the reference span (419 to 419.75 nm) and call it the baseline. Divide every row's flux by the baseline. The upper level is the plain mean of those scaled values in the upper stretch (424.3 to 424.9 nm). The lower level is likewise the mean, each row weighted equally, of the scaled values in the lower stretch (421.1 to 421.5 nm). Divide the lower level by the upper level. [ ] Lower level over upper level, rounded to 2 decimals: 0.93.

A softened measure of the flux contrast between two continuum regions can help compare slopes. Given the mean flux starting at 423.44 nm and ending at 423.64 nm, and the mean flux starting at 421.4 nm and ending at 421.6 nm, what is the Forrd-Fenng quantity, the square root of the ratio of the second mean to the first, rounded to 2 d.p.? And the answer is 1.05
